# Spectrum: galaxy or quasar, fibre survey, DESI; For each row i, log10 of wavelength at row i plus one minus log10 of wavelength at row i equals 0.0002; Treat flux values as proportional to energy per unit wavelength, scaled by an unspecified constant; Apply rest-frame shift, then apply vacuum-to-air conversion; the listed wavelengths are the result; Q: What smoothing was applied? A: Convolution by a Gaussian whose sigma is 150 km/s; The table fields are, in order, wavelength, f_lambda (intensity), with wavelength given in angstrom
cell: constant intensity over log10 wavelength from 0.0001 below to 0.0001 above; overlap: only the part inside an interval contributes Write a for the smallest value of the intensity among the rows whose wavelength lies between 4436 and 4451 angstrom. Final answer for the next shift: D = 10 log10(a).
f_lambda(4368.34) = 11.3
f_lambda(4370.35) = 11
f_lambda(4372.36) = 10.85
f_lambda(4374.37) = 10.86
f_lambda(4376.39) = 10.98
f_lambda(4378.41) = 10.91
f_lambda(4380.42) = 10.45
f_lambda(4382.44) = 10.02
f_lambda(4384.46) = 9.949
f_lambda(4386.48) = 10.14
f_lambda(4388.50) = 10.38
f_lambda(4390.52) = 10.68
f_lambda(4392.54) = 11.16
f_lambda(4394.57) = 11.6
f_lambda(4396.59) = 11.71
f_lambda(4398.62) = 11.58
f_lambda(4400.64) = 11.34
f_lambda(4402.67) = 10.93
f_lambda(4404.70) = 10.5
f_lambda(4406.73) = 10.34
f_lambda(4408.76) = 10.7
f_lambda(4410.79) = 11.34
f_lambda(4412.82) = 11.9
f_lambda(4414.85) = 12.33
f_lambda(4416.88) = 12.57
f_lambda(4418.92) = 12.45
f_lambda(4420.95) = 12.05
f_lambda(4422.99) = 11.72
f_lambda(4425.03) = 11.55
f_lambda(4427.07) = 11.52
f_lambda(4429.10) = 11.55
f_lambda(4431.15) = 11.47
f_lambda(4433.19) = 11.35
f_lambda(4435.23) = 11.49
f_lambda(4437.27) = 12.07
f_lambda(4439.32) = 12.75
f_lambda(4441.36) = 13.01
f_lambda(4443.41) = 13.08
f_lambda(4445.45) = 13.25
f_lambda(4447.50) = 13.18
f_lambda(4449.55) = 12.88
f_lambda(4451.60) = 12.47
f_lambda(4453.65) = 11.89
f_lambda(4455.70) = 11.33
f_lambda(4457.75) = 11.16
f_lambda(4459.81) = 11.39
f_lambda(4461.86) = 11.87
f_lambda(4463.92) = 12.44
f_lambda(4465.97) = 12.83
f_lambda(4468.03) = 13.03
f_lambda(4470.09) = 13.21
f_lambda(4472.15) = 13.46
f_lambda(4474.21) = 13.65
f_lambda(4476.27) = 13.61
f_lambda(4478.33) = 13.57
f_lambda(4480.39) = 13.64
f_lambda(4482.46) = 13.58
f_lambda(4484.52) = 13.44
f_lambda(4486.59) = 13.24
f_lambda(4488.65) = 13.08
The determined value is 10.8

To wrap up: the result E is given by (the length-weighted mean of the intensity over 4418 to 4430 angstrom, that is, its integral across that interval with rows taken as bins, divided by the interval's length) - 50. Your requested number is -38.2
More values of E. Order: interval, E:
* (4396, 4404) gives -38.7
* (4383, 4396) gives -39.3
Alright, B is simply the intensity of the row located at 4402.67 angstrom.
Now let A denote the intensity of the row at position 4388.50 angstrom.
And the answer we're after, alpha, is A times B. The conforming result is 113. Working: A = 10.38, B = 10.93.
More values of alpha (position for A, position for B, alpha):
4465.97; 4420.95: 155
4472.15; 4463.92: 167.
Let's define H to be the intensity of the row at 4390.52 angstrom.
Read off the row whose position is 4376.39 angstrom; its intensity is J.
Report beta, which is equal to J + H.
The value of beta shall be 21.7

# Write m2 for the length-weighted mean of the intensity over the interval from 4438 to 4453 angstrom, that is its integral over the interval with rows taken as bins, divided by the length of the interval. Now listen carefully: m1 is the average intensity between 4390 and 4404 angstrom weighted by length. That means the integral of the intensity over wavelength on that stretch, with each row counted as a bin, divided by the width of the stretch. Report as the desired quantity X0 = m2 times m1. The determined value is 146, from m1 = 11.3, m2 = 12.9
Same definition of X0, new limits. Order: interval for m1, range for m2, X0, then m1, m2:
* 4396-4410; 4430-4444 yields 133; 11.0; 12.1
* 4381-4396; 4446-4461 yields 128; 10.6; 12.1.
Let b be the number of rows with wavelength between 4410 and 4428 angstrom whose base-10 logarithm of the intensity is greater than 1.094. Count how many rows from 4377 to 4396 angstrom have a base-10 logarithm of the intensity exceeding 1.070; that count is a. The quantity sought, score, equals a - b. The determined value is -2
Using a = 0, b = 2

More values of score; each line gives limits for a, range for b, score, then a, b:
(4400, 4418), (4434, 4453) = -4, 3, 7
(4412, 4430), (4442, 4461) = 0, 5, 5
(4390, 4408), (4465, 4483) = -9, 0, 9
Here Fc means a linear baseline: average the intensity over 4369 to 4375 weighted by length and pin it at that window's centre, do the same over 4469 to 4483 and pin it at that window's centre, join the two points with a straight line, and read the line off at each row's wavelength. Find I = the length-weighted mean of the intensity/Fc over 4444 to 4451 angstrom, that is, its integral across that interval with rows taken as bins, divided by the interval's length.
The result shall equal 1.02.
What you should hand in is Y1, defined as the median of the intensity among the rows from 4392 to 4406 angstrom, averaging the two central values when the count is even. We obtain 11.3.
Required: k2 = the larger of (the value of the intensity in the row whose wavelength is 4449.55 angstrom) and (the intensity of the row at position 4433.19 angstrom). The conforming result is 12.9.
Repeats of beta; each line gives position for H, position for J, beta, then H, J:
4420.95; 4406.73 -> 22.4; 12.05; 10.34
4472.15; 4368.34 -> 24.8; 13.46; 11.3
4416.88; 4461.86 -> 24.4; 12.57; 11.87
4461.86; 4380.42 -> 22.3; 11.87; 10.45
